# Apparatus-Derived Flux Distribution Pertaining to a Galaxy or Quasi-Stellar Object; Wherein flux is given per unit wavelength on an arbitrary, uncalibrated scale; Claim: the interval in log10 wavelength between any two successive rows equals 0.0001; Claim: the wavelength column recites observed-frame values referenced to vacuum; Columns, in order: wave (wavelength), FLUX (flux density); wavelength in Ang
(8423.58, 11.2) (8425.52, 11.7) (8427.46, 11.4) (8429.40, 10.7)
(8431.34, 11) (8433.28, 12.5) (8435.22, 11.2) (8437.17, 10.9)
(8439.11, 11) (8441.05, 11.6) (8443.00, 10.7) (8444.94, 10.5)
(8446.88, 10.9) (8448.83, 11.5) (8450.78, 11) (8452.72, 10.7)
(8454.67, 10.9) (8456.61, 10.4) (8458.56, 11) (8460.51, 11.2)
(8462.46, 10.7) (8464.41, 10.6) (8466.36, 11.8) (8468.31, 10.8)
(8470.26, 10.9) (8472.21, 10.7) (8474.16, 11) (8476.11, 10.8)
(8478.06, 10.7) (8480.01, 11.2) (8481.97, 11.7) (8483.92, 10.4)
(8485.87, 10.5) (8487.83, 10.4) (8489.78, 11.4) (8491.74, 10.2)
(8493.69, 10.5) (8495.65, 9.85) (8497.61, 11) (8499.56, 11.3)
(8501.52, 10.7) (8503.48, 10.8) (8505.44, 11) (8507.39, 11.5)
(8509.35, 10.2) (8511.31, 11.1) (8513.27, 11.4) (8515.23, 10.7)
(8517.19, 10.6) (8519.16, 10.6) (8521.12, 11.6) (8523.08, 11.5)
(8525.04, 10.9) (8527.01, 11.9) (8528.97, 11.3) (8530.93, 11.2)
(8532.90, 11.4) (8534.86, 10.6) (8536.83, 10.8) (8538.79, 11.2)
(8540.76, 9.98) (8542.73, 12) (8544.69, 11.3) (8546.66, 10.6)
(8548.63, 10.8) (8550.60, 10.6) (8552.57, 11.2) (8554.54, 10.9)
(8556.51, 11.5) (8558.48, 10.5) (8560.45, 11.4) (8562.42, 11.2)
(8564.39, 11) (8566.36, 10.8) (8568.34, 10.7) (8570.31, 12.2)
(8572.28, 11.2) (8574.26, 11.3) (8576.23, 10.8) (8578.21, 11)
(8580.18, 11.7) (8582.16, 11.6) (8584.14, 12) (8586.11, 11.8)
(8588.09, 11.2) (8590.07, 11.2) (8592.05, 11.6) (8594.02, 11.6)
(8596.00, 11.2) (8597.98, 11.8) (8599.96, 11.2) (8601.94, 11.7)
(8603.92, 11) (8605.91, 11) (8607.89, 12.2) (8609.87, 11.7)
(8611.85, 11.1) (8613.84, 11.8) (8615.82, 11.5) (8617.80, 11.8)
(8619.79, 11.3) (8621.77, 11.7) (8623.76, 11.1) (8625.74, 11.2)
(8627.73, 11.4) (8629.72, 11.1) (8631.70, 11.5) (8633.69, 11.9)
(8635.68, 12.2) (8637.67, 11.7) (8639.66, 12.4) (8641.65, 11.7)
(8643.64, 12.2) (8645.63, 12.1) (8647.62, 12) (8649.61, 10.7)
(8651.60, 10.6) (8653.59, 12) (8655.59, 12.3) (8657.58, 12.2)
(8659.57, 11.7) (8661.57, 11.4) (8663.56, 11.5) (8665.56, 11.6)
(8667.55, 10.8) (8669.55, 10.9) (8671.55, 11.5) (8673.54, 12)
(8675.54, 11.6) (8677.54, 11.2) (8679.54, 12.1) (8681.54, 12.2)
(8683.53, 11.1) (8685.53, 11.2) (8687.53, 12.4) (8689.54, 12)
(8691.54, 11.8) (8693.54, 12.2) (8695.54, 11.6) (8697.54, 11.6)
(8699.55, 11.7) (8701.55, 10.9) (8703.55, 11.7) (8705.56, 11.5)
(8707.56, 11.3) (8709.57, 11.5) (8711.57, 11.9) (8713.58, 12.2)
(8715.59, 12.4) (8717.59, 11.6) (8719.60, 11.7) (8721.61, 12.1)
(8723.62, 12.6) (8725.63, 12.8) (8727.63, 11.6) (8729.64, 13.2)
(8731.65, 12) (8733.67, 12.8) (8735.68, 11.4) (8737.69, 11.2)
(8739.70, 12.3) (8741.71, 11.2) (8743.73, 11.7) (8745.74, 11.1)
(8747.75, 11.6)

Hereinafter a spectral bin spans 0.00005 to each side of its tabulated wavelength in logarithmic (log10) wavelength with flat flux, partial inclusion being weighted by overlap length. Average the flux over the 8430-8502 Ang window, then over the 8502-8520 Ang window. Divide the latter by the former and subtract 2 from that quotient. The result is -1.00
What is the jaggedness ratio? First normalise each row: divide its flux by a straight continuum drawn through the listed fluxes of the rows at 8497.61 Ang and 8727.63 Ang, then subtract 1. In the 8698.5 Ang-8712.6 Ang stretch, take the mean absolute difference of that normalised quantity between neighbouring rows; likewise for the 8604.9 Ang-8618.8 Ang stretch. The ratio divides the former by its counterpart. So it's 0.71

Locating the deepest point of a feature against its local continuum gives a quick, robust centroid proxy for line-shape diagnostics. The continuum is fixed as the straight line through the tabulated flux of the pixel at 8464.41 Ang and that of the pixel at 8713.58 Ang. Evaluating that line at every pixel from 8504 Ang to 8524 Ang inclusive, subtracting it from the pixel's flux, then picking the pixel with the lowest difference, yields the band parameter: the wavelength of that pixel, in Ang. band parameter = 8509.35 Ang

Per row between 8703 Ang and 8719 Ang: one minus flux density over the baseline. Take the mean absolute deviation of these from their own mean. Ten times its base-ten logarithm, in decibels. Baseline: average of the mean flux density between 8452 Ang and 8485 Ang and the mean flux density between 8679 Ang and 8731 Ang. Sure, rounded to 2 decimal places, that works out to -15.75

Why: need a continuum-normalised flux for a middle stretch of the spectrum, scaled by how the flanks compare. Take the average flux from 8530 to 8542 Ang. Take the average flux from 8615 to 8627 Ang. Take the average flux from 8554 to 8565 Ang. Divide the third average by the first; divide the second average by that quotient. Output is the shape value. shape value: 11.21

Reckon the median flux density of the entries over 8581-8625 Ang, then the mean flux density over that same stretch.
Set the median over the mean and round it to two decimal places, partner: 1.01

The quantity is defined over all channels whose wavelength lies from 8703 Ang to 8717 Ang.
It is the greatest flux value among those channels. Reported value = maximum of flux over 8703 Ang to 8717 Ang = 12.4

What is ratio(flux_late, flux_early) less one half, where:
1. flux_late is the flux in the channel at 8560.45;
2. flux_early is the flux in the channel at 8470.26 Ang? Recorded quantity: 0.55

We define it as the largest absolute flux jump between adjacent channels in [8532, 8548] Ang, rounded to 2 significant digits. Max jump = 2.0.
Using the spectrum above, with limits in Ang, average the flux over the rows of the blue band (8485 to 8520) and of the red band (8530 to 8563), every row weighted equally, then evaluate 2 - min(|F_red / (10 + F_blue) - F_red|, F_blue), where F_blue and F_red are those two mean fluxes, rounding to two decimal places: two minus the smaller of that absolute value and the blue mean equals -8.48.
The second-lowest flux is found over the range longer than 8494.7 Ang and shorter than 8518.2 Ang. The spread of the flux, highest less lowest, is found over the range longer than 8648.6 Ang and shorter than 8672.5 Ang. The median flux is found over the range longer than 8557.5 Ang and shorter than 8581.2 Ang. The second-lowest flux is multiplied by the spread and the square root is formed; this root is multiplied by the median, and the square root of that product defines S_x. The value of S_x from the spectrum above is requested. 6.80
